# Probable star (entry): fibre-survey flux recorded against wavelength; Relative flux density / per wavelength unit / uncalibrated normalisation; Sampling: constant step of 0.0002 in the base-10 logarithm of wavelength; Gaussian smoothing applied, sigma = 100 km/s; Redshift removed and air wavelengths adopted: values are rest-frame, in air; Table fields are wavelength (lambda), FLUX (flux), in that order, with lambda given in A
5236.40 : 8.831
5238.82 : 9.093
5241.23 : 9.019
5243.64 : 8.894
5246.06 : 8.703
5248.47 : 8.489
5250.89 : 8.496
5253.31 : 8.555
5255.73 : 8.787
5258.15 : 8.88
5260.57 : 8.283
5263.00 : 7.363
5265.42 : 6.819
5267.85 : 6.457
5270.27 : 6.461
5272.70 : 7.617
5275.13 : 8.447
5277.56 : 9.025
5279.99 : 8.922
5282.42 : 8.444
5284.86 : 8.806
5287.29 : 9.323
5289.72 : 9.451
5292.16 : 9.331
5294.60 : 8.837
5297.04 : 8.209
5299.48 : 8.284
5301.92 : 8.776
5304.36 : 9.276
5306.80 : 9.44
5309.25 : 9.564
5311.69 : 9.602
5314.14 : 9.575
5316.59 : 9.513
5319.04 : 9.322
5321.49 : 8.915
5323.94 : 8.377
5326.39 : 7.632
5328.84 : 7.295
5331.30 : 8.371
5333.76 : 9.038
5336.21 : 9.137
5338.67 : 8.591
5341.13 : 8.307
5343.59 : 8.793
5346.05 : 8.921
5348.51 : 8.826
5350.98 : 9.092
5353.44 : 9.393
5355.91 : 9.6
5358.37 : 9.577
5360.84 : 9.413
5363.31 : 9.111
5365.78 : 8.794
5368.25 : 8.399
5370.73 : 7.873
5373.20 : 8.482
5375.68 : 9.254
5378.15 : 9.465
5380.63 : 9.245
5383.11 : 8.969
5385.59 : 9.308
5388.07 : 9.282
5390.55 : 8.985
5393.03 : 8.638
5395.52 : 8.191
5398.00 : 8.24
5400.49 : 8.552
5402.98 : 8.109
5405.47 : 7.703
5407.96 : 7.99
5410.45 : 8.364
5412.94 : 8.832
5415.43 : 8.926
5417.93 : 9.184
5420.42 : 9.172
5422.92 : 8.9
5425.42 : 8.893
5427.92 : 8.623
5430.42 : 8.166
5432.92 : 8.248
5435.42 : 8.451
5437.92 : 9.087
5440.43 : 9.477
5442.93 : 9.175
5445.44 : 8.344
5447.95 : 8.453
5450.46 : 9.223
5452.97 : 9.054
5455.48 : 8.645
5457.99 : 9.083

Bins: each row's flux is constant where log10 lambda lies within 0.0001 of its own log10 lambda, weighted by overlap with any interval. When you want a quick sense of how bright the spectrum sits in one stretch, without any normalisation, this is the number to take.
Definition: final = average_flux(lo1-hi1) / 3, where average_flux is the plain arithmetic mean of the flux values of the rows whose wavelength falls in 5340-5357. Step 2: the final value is 3.00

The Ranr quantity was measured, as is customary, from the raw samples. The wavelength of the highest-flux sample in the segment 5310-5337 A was 5311.69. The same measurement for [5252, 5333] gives 5311.69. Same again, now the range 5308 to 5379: 5311.69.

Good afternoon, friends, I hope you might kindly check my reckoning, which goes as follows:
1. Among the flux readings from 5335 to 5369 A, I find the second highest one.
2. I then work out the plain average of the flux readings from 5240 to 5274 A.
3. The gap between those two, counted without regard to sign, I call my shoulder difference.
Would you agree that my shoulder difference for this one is 1.5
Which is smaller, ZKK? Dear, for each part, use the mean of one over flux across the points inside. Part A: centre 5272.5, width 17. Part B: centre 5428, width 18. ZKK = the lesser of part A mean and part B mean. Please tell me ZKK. 0.116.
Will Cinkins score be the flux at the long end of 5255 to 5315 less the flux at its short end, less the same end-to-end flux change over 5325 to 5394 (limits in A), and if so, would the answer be -0.22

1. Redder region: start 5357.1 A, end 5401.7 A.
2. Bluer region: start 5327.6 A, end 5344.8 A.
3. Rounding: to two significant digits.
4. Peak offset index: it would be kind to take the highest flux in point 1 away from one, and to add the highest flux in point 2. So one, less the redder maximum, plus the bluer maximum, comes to 0.56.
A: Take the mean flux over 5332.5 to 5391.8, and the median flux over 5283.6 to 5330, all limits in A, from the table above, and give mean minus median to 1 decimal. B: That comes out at -0.3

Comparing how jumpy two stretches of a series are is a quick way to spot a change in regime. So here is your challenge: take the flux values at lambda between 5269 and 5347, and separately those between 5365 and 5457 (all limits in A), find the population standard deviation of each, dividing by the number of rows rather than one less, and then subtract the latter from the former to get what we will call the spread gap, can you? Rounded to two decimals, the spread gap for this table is 0.25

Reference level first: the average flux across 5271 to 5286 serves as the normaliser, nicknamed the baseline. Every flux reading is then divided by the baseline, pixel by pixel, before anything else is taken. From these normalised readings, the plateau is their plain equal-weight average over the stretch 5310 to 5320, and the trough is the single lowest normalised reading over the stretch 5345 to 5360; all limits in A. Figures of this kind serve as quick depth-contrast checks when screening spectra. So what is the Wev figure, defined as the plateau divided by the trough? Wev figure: 1.08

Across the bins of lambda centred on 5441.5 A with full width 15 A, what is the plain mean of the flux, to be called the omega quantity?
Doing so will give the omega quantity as 8.8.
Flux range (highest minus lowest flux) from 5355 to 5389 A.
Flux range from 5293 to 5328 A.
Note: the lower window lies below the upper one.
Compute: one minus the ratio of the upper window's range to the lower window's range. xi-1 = 0.12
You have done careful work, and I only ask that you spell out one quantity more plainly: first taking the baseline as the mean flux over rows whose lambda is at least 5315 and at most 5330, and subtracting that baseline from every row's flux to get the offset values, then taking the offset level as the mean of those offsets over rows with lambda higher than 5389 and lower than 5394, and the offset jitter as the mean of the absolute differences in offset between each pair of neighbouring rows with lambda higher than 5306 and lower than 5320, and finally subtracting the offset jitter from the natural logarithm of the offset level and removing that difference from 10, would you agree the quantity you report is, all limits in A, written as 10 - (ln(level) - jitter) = 11.3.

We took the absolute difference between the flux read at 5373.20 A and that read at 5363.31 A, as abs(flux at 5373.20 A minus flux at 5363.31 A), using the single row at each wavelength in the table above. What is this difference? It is 0.6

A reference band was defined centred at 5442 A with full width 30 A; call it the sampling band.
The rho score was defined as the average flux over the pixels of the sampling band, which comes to 8.75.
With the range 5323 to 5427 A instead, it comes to 8.74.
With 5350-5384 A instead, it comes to 9.05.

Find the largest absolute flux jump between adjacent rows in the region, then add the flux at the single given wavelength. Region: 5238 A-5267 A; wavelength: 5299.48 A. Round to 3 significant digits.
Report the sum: 9.20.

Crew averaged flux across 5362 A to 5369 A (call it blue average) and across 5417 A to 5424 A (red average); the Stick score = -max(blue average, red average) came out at -9.09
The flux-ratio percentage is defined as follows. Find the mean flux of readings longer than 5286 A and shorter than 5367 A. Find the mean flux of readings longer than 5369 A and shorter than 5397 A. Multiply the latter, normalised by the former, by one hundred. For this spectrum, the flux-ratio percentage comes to 99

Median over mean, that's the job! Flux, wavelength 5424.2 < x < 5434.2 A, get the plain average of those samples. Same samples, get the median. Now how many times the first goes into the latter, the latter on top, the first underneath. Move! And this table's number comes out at 0.994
